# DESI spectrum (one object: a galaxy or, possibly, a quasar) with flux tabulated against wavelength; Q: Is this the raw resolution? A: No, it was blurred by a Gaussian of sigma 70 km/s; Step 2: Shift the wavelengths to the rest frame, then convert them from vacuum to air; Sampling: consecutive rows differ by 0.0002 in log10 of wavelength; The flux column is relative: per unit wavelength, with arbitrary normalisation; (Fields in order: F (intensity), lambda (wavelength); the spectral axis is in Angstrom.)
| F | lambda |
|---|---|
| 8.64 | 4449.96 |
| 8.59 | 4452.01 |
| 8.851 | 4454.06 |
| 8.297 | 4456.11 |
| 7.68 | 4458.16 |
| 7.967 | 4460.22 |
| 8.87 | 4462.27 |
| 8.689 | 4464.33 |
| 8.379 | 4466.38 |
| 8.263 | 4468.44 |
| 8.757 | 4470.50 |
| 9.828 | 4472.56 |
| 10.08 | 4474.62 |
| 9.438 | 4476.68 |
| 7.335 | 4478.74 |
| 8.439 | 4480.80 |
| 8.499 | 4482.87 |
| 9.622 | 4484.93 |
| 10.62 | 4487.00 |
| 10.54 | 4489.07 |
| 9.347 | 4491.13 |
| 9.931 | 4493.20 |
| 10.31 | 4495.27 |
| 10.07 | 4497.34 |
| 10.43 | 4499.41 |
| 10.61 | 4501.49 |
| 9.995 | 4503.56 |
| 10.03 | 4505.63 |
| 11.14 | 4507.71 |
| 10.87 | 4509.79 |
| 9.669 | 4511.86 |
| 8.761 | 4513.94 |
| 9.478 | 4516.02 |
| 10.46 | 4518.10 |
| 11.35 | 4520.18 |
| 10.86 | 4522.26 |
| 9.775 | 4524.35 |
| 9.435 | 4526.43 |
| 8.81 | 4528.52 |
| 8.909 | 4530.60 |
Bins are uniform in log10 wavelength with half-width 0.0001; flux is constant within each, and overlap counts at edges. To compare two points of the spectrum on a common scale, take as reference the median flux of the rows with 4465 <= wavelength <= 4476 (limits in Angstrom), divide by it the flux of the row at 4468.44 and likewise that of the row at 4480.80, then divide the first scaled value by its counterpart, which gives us 0.98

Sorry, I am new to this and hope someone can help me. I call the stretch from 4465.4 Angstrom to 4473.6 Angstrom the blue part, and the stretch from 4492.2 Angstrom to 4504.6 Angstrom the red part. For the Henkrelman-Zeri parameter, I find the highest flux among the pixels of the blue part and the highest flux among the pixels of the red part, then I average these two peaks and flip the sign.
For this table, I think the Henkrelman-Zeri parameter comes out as -10.2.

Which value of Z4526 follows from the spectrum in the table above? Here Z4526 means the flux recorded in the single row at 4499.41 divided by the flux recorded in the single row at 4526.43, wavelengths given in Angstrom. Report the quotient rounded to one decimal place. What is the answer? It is 1.1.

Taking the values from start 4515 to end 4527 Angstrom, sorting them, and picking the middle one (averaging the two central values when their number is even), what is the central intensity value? 10.1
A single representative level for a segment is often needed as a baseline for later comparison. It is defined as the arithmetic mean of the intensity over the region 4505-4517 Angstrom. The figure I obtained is 9.99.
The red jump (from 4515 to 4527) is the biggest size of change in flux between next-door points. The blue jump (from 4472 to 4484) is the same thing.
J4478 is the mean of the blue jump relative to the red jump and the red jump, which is 1.51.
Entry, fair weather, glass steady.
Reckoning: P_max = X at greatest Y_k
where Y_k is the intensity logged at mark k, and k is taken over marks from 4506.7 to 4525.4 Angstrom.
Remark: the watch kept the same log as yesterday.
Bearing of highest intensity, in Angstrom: 4520.18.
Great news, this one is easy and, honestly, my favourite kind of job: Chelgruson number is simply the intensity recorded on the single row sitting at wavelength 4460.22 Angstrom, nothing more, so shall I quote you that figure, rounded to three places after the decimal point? 7.967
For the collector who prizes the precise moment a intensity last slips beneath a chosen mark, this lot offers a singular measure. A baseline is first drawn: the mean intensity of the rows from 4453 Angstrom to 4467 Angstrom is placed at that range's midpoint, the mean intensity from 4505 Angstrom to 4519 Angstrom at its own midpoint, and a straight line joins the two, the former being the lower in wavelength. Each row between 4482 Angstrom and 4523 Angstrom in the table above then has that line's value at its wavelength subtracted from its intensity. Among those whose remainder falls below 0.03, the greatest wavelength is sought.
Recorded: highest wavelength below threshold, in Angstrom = 4516.02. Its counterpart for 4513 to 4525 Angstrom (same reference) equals 4524.35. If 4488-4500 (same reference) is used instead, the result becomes 4491.13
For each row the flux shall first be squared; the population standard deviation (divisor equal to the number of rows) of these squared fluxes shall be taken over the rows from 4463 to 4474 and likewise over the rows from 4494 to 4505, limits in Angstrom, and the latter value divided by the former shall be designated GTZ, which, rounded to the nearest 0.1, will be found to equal 0.5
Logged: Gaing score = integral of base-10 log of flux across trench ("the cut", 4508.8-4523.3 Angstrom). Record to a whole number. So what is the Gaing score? 15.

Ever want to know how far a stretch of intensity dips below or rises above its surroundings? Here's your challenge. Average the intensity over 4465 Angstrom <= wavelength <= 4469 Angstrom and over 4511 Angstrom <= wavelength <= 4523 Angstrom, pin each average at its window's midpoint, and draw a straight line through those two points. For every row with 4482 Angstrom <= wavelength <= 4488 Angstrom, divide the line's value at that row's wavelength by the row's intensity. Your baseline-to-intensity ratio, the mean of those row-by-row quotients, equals 0.94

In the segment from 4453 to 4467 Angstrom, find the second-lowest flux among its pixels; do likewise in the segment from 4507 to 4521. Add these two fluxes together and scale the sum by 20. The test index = 349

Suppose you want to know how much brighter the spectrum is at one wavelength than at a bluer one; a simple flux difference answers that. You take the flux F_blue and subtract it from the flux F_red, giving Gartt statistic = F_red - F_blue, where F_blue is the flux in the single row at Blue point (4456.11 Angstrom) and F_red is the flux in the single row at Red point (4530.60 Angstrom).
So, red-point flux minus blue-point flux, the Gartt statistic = 0.6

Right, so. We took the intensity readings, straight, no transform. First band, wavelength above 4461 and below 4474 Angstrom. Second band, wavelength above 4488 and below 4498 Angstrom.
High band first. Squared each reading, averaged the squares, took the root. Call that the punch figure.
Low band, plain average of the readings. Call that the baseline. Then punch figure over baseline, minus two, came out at -0.86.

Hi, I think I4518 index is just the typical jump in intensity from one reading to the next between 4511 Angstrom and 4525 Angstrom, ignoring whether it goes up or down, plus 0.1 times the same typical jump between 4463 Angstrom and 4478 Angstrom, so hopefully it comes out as 0.89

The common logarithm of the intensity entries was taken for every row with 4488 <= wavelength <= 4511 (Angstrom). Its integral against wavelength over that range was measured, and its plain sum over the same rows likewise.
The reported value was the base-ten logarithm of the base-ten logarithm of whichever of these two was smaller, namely 0.02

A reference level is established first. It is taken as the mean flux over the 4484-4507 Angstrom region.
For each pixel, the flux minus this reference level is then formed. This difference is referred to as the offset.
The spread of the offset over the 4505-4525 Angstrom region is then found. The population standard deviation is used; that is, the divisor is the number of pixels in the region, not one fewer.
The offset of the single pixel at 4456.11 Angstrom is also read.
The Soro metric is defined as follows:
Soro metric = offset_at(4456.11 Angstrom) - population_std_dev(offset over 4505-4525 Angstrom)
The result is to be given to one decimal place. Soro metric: -2.6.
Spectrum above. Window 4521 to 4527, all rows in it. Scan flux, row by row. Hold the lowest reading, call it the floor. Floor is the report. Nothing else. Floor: 9.435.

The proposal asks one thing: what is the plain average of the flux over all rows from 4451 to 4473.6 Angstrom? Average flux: 8.6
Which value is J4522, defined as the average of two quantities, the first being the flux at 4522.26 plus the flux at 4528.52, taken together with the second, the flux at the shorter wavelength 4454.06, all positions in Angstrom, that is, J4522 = 14.3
